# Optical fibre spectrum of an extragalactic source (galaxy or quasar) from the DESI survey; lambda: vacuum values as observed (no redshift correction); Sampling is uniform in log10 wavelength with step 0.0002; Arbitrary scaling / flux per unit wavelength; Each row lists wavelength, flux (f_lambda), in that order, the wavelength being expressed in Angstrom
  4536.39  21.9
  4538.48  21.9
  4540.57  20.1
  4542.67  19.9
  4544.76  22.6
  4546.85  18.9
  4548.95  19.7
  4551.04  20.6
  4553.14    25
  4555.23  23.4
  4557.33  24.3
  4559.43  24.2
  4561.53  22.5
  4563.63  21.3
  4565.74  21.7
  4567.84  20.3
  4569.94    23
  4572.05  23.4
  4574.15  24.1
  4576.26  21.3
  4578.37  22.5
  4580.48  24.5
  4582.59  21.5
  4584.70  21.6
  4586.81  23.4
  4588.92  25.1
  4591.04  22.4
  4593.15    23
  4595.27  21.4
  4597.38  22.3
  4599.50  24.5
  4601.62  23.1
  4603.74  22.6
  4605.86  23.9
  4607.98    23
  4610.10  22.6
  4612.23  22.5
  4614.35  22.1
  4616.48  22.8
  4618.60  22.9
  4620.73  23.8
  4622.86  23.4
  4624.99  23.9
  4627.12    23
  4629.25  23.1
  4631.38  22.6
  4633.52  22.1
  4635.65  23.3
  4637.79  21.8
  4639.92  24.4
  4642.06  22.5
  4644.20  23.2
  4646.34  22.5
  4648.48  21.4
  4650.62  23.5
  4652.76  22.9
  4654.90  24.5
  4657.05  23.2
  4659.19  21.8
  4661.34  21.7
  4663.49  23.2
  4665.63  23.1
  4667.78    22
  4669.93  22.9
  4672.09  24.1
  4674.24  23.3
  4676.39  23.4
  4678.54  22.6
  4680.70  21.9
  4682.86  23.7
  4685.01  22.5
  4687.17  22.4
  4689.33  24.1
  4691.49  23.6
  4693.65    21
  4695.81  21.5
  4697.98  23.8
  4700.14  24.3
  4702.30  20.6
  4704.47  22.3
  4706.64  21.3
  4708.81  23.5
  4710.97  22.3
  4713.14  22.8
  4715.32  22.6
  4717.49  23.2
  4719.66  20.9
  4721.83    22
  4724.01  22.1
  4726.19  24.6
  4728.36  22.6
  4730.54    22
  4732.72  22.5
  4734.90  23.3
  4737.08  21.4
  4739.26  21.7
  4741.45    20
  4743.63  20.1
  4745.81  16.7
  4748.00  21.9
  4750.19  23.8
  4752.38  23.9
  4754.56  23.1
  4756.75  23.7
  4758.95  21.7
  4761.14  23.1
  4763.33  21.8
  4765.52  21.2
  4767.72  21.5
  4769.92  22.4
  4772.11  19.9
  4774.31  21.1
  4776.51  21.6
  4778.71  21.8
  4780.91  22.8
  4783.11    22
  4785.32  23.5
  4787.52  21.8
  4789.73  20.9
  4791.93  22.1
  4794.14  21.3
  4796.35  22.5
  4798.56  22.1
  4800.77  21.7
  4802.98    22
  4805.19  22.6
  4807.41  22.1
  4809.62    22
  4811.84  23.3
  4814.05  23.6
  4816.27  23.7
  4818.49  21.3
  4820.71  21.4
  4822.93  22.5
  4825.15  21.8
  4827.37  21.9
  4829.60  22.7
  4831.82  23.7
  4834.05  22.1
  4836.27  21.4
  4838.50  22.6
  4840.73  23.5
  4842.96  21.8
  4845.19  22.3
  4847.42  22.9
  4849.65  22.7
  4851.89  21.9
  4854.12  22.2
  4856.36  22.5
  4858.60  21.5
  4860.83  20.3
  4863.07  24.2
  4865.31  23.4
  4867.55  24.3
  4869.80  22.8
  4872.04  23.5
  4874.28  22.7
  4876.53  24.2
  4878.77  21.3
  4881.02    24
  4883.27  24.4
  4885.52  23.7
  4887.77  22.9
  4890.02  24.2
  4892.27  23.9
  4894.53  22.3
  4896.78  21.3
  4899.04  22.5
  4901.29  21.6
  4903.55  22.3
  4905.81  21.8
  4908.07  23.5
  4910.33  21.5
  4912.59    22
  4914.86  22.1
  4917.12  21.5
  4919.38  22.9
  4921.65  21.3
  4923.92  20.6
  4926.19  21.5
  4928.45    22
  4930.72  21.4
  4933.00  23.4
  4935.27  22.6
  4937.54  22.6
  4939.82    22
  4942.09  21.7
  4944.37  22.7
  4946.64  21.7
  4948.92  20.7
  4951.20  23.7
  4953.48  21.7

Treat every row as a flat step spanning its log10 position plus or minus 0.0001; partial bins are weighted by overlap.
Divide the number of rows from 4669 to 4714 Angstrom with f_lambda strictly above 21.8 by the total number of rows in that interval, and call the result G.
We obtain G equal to 0.81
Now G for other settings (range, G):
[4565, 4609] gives 0.71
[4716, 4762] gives 0.67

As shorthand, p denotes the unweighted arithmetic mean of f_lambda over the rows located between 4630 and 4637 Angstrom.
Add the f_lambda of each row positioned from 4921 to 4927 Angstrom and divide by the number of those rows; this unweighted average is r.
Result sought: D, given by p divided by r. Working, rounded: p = 22.7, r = 21.1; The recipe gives 1.07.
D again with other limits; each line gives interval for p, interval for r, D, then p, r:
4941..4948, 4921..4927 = 1.04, 22.0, 21.1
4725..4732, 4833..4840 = 1.05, 23.1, 22.0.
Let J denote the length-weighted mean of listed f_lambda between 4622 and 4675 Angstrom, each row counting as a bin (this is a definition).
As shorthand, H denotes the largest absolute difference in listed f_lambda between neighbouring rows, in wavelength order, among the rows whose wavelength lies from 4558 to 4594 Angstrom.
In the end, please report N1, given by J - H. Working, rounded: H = 3.0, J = 22.9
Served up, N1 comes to 19.9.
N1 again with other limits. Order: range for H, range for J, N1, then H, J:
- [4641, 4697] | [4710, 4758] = 19.5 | 2.6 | 22.1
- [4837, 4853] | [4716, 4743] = 20.5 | 1.7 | 22.2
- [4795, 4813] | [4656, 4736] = 21.4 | 1.3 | 22.7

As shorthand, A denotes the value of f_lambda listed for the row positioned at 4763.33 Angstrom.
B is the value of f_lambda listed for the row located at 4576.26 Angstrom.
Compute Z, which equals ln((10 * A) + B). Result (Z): 5.48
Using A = 21.8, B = 21.3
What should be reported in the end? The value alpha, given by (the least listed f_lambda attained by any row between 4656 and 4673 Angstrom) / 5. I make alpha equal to 4.34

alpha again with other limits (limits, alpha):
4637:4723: 4.12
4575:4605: 4.26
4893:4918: 4.26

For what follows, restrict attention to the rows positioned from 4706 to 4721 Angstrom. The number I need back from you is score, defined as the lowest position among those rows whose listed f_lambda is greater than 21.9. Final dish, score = 4708.81 Angstrom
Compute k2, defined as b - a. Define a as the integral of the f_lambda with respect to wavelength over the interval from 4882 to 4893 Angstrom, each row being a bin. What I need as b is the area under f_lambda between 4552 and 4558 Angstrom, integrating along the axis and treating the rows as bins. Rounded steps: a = 262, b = 145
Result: -117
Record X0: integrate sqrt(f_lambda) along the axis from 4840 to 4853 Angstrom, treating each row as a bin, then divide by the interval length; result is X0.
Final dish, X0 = 4.74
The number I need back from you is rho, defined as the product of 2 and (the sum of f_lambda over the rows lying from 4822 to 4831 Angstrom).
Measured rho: 178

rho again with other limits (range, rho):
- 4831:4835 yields 92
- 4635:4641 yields 139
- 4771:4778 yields 125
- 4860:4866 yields 136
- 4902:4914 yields 222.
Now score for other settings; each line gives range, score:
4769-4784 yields 4769.92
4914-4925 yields 4914.86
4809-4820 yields 4809.62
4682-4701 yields 4682.86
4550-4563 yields 4553.14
